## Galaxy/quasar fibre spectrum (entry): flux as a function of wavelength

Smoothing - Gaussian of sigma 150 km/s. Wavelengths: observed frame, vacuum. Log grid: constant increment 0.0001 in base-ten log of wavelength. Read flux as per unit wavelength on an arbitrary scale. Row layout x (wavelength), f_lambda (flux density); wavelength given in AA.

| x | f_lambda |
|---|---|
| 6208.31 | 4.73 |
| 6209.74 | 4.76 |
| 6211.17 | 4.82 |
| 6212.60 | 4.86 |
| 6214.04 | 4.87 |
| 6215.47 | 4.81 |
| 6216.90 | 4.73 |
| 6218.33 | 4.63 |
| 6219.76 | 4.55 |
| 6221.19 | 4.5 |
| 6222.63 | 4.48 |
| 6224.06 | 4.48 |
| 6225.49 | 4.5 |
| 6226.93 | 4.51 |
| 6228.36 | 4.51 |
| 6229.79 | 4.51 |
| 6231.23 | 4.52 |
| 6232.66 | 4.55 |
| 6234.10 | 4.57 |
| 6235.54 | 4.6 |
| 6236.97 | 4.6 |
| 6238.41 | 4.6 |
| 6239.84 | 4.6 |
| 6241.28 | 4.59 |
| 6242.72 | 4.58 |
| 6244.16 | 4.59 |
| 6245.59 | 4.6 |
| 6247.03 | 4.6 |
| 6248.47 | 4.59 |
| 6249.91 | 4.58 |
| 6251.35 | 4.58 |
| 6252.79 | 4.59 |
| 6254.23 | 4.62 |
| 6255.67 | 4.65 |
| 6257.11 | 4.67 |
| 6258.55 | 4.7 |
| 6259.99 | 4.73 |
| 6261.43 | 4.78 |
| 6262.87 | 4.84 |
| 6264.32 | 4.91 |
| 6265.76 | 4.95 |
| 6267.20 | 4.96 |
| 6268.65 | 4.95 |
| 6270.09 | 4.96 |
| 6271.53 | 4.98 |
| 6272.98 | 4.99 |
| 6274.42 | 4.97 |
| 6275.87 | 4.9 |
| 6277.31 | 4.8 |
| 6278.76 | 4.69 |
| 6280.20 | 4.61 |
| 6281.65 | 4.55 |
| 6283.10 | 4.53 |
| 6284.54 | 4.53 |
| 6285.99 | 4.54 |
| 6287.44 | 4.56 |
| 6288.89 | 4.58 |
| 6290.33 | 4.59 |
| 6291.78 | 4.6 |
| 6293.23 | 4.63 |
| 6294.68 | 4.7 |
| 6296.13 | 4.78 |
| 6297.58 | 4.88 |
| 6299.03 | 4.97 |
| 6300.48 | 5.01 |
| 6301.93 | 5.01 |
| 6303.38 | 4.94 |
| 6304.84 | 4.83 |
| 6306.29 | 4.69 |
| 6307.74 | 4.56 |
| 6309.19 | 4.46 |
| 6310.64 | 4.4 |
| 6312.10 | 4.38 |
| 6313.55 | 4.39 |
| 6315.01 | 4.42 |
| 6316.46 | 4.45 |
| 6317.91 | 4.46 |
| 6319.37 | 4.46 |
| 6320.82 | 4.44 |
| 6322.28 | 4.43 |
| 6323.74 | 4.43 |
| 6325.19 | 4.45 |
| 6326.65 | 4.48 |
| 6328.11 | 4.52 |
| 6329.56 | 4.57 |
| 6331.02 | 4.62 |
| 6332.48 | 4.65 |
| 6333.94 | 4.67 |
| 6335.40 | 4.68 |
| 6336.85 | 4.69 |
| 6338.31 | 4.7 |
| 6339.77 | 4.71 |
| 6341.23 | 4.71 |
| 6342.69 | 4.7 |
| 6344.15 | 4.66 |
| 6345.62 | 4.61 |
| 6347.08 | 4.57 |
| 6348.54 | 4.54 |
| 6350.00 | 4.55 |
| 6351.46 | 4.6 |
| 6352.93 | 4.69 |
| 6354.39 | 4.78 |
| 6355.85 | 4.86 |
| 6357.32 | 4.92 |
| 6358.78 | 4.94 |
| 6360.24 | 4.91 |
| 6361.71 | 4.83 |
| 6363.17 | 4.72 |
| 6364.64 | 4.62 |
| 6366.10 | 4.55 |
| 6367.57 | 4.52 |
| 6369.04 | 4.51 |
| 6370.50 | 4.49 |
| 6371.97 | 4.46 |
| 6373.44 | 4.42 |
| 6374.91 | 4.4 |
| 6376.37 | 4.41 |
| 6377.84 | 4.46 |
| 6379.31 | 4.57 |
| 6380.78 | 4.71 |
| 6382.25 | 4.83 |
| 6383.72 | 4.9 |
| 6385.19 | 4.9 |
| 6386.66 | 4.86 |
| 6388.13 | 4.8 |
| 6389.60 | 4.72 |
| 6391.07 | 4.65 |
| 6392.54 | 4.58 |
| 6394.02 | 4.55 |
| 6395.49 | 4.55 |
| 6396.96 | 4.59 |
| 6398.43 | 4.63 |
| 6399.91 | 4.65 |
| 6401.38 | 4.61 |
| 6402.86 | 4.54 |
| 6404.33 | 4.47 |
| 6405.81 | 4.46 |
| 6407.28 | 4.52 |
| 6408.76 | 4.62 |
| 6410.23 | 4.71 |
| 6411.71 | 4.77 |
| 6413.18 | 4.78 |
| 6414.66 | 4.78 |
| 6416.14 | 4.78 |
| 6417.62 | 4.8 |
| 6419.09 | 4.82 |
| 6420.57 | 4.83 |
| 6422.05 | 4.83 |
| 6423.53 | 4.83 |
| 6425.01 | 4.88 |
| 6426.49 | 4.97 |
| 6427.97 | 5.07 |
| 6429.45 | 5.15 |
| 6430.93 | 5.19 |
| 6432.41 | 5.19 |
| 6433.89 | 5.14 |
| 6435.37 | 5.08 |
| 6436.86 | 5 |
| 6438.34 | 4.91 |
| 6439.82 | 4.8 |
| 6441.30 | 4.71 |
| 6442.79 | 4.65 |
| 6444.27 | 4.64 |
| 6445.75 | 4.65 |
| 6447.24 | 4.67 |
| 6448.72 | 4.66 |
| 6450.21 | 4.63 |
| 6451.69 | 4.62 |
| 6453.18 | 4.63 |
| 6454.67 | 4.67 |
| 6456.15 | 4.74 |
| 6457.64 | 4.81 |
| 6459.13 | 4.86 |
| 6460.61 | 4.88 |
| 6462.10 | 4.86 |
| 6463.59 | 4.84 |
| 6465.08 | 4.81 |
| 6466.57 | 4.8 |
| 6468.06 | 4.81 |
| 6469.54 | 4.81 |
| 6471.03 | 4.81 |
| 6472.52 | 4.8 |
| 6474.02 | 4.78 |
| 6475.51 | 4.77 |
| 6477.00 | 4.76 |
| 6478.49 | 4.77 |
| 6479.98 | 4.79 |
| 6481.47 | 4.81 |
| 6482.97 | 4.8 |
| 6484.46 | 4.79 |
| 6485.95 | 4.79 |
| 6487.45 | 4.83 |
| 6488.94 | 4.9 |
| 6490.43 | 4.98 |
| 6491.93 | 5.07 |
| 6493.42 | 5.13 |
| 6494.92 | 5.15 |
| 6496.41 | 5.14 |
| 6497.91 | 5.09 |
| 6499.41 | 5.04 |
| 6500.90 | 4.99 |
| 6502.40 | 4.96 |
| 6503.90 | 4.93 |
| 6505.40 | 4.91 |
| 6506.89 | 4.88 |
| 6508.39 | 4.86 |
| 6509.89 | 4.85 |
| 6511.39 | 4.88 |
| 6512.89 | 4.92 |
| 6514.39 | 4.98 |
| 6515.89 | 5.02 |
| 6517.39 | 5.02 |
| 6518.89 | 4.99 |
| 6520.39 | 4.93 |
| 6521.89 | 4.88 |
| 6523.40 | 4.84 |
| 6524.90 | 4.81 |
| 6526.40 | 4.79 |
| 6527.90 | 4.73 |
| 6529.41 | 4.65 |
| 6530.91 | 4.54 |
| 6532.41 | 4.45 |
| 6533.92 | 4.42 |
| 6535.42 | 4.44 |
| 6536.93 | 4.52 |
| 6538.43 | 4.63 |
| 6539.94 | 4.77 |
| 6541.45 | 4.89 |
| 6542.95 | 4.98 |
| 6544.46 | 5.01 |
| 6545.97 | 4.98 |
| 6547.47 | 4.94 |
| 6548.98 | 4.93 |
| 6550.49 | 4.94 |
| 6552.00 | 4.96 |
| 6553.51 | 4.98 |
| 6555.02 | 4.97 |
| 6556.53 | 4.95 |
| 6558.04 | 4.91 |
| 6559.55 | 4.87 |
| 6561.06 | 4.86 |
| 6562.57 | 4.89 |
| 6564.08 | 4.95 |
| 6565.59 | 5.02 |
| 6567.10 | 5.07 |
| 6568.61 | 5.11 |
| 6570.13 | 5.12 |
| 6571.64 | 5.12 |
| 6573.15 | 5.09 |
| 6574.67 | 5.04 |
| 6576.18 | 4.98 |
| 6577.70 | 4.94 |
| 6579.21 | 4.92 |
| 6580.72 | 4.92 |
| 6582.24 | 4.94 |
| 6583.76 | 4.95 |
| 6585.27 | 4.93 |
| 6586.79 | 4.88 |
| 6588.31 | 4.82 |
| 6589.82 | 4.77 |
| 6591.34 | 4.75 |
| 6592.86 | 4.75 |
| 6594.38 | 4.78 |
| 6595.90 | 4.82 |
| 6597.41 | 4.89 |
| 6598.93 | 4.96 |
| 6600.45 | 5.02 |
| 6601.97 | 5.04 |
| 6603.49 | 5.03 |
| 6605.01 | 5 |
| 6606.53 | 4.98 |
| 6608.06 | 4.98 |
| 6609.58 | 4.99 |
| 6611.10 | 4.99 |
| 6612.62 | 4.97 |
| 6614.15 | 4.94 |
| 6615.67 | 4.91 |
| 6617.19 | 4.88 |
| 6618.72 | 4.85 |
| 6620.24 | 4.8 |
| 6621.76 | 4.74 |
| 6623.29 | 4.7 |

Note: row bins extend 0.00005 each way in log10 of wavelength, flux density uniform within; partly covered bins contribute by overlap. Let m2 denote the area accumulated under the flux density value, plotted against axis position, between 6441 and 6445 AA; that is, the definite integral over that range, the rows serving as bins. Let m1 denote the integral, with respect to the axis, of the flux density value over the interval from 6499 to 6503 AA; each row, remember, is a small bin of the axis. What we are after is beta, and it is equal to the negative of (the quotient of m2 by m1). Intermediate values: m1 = 20.0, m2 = 18.6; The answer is -0.93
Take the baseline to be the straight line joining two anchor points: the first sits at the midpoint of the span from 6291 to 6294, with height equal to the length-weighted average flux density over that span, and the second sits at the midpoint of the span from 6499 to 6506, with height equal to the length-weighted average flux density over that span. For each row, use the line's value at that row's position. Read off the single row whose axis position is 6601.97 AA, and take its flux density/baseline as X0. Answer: 0.98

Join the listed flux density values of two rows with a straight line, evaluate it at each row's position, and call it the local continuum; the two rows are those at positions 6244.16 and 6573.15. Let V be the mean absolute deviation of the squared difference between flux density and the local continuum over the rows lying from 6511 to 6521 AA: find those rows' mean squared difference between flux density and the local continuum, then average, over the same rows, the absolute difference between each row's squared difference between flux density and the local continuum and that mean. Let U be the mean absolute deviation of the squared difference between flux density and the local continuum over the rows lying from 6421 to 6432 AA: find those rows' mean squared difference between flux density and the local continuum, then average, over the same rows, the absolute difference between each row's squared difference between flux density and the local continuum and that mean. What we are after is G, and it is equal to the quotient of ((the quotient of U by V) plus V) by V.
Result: 2028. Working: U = 0.034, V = 0.004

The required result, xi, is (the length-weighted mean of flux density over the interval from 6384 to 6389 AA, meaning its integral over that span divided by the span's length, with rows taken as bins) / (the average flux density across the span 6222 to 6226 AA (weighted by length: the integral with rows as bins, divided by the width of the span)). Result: 1.08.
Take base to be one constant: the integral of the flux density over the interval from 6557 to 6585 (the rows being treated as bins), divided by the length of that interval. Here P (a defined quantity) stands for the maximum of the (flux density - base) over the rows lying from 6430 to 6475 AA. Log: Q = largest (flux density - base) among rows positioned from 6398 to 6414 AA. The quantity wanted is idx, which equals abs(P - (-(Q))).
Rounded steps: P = 0.21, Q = -0.20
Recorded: 0.00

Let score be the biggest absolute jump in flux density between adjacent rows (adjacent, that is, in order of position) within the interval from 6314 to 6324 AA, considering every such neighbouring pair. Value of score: 0.030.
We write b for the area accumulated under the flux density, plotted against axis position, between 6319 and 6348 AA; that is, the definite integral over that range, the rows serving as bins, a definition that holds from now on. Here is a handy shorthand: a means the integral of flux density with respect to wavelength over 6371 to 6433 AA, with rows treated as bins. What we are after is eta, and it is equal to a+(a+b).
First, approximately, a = 293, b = 133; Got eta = 718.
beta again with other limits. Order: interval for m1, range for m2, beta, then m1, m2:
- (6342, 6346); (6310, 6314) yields -0.94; 18.6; 17.5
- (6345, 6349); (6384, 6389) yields -1.33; 18.3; 24.3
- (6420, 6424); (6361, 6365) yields -0.98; 19.3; 18.9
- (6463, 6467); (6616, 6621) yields -1.26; 19.3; 24.3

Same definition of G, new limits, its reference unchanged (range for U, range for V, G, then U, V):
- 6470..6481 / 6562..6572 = 55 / 0.005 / 0.010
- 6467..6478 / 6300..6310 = 6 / 0.007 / 0.036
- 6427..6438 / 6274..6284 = 26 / 0.027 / 0.032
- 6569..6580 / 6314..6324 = 178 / 0.011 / 0.008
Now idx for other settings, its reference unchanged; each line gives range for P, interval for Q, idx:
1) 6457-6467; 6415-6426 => 0.21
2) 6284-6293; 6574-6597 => 0.33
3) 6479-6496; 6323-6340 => 0.11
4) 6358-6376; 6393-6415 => 0.25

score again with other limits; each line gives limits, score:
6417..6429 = 0.100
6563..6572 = 0.070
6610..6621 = 0.050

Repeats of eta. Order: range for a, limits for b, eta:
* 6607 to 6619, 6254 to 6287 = 276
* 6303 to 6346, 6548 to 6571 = 507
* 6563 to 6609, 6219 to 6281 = 745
